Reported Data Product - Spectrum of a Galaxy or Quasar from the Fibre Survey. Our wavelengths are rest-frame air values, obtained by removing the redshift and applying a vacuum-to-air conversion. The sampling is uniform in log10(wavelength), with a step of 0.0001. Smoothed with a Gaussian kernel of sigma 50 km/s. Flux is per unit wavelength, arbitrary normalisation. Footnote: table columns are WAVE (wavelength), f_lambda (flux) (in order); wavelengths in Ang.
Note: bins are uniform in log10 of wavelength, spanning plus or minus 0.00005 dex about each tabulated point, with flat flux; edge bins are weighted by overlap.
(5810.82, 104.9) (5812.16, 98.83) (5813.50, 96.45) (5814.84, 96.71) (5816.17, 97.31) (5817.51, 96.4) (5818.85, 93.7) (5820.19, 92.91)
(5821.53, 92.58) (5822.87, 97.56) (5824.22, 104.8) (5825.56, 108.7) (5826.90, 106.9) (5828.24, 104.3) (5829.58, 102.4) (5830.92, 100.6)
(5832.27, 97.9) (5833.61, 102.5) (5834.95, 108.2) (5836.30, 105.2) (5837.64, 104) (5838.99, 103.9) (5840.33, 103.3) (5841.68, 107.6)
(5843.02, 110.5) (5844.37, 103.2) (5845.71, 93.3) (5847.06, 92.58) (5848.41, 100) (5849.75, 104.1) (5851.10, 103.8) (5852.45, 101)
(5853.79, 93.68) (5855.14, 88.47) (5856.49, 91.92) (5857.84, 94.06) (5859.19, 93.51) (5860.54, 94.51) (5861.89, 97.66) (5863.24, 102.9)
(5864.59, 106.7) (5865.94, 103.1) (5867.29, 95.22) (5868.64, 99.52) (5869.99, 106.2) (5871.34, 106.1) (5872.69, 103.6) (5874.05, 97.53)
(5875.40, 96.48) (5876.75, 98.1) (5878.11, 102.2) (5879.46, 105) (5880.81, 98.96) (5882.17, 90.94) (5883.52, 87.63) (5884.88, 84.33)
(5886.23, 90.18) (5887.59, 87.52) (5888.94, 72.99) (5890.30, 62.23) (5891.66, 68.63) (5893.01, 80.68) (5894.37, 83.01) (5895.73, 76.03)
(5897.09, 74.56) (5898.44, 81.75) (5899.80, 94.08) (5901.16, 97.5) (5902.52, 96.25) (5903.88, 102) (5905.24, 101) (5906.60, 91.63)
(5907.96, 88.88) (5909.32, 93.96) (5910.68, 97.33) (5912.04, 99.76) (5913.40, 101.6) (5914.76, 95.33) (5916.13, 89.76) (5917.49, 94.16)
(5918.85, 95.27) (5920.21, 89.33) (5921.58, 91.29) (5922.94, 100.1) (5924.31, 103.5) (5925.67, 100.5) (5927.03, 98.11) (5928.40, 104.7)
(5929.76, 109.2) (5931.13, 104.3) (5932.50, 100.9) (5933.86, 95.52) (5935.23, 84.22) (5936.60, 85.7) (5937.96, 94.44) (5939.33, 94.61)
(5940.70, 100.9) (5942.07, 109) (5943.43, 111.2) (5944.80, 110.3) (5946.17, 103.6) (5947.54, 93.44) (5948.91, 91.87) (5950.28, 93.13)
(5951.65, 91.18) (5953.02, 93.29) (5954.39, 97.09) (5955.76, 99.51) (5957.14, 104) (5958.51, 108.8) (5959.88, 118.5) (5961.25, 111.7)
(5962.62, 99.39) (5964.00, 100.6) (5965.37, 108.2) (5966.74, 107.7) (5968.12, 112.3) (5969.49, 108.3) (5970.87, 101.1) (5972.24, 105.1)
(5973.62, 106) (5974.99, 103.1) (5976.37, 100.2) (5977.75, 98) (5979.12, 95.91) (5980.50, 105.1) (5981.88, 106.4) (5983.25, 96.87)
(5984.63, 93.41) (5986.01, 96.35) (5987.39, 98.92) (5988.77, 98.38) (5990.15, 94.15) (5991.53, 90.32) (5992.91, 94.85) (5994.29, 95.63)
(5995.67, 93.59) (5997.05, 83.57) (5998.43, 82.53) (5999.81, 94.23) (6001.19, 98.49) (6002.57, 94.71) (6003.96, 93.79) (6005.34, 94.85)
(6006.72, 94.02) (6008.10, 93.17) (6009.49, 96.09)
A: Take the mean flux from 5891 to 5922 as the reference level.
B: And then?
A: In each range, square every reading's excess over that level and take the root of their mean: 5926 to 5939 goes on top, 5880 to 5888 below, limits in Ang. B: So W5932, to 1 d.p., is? 2.3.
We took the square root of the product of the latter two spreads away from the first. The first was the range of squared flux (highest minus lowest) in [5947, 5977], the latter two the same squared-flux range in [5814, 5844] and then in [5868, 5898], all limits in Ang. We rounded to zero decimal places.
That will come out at 537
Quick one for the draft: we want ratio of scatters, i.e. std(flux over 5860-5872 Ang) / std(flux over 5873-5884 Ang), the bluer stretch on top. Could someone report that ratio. 0.85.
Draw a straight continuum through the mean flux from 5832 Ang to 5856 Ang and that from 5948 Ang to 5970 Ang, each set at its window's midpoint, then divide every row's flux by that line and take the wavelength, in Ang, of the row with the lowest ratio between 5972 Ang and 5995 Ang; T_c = 5991.53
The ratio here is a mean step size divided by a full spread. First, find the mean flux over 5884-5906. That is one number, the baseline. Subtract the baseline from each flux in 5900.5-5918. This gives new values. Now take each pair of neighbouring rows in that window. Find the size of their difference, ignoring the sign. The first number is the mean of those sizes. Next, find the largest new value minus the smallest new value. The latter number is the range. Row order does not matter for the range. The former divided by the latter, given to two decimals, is 0.31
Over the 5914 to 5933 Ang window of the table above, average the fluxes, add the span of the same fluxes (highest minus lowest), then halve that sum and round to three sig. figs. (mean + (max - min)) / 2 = 59.1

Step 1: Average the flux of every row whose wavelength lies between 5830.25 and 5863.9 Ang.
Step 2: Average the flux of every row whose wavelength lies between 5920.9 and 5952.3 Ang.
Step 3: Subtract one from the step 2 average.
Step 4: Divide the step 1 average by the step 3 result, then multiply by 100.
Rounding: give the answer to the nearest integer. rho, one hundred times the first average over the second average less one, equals 102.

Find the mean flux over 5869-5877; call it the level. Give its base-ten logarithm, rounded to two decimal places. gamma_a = 2.01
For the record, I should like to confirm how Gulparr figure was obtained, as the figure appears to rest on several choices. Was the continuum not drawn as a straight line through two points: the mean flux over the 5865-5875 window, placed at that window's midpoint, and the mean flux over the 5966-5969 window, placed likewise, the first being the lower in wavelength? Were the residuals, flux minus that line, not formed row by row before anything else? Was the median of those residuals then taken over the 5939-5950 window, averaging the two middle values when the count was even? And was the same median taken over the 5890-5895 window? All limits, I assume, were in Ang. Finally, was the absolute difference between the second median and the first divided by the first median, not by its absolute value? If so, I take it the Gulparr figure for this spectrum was -4.1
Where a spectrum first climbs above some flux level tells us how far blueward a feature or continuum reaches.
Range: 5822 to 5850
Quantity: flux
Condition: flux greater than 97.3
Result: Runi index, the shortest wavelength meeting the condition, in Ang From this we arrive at 5822.87 Ang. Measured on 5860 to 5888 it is 5861.89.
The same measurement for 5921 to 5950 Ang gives 5922.94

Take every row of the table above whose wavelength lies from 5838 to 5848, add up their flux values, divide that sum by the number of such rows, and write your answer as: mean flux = 102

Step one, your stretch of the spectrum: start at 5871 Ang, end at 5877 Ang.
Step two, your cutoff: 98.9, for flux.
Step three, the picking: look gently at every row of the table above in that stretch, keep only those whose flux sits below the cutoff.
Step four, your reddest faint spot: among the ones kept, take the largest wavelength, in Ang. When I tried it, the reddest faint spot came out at 5876.75 Ang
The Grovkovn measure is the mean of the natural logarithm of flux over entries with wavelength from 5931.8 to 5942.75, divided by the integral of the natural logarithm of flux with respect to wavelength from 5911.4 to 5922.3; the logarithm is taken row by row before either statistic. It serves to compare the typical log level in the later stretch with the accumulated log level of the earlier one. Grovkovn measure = 0.0919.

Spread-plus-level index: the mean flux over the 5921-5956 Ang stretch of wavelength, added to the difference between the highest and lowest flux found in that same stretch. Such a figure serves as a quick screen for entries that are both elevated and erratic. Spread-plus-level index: 126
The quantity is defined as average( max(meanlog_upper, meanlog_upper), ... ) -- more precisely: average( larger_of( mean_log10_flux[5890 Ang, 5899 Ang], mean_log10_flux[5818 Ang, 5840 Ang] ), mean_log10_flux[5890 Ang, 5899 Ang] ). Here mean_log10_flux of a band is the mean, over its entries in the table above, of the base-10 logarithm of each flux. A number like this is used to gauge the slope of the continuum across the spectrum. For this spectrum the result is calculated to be 1.94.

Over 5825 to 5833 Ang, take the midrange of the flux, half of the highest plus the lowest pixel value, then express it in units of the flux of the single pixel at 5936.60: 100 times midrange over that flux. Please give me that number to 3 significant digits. 121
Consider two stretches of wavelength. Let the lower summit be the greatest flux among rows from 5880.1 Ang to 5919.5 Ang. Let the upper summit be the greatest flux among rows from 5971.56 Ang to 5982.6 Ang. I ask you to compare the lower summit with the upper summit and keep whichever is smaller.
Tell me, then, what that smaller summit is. 102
